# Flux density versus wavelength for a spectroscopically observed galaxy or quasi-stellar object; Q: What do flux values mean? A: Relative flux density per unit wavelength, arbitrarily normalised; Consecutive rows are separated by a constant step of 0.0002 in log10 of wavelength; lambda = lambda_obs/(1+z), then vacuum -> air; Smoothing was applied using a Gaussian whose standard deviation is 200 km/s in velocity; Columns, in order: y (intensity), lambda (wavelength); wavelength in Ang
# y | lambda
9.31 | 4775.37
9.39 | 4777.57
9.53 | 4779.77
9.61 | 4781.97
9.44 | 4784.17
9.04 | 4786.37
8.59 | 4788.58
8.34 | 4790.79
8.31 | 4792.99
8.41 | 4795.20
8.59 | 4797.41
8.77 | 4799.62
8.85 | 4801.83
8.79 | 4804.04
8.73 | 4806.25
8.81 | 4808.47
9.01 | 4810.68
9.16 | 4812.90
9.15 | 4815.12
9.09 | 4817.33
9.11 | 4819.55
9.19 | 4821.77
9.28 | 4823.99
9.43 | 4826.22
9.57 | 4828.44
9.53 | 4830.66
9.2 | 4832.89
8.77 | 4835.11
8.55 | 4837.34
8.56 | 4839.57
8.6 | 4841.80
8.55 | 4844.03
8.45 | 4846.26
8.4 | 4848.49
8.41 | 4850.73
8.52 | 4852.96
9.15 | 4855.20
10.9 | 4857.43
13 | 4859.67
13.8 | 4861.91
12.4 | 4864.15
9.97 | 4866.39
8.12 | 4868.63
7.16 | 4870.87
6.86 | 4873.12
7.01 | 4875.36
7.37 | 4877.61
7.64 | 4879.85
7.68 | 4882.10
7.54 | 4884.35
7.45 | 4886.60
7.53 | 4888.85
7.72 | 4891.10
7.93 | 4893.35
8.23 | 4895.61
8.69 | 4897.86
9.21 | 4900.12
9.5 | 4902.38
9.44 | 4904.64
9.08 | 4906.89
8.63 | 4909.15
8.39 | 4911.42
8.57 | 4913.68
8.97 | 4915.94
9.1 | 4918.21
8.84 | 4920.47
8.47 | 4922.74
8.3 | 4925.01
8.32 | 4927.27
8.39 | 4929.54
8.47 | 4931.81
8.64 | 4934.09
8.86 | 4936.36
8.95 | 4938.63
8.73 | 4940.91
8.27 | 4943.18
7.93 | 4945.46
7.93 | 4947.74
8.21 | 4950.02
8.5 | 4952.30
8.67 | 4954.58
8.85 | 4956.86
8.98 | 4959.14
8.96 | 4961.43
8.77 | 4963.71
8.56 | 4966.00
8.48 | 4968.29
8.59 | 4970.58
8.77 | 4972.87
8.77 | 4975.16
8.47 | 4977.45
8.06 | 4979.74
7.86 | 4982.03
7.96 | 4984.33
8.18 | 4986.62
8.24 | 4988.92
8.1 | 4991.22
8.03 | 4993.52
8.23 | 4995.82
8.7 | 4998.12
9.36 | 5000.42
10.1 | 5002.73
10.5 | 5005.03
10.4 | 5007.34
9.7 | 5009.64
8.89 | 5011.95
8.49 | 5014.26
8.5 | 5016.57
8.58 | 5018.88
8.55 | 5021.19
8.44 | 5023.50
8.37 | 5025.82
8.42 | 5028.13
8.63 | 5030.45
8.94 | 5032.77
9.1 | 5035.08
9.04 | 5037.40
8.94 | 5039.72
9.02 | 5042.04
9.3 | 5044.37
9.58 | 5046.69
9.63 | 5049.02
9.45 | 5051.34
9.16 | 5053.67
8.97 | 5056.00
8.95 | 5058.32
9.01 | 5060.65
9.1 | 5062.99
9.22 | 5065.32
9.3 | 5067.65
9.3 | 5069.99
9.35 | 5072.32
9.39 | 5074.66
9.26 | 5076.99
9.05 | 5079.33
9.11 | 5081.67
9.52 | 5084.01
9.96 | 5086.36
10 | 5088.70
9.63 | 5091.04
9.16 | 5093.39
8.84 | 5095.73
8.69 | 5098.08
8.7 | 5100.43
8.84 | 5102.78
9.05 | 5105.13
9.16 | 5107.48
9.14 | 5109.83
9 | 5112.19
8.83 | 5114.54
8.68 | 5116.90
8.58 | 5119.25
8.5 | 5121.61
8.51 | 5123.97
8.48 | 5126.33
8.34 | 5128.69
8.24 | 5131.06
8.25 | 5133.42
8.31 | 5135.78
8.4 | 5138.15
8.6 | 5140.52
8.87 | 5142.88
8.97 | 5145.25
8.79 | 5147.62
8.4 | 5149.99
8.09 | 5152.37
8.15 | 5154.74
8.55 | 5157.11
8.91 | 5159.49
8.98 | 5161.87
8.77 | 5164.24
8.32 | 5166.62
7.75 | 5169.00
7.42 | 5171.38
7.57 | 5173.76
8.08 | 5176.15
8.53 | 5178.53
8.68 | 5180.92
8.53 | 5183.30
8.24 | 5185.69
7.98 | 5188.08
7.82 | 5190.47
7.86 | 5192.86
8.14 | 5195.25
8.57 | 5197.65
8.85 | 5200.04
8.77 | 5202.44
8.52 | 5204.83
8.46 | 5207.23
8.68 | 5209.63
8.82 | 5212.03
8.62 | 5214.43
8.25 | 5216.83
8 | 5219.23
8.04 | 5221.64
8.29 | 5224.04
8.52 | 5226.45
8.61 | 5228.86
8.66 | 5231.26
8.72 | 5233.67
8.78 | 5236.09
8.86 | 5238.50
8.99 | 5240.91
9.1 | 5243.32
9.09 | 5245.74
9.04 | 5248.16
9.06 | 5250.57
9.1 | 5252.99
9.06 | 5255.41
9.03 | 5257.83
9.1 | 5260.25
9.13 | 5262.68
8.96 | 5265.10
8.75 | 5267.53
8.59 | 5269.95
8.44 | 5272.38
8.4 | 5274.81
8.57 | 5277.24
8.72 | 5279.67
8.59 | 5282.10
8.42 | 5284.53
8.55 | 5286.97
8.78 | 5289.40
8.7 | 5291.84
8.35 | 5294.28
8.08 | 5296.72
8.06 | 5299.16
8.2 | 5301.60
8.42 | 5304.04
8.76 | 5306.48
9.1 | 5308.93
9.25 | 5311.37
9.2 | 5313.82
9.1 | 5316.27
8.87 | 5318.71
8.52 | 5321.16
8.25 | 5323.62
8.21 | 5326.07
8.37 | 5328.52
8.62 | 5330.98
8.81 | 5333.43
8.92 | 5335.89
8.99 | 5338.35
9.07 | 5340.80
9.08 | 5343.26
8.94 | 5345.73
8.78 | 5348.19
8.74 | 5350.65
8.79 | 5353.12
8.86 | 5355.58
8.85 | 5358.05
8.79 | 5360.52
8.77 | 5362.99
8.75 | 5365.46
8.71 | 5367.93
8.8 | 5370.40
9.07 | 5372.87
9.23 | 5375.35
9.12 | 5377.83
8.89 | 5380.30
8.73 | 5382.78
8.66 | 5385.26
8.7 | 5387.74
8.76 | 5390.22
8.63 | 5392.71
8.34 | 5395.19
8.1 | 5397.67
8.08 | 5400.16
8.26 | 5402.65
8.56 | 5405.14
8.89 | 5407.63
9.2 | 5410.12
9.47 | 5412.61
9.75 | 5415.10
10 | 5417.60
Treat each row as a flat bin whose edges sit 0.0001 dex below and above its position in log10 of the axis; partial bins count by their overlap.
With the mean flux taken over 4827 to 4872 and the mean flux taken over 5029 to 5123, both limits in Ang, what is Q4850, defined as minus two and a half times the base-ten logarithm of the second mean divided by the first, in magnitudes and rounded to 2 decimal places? 0.04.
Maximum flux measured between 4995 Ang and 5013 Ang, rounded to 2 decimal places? 10.50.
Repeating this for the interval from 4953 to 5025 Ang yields 10.50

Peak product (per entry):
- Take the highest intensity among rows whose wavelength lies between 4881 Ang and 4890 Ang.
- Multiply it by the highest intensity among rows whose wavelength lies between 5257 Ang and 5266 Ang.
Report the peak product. 70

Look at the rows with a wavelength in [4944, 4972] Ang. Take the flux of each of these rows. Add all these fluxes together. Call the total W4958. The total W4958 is 102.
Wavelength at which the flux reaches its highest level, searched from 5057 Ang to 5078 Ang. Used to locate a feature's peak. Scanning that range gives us 5074.66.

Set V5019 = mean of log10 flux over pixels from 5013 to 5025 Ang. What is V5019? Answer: 0.930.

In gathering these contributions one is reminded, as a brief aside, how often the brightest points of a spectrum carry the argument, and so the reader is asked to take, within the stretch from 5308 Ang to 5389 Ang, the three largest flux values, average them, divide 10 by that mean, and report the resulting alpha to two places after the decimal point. 1.08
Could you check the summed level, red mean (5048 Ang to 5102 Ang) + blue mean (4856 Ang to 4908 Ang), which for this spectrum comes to 18.1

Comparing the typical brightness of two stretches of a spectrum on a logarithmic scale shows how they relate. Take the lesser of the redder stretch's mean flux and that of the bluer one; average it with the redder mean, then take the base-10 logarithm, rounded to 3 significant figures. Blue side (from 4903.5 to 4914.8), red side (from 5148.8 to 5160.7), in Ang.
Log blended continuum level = 0.925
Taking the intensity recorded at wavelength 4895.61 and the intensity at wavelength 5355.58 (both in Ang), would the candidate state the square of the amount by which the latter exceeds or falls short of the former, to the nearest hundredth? 0.40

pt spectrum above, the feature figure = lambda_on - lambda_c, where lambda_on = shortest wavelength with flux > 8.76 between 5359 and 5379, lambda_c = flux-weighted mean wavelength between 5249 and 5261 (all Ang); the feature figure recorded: 105.1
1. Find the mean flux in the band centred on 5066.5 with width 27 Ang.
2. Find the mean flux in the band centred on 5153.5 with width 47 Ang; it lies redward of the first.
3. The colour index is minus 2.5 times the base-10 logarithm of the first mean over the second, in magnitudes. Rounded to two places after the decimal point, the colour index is -0.10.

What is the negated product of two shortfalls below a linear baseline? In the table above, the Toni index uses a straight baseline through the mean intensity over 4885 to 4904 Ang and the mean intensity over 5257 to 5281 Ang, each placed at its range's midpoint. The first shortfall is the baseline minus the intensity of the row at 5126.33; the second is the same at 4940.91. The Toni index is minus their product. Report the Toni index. 0.04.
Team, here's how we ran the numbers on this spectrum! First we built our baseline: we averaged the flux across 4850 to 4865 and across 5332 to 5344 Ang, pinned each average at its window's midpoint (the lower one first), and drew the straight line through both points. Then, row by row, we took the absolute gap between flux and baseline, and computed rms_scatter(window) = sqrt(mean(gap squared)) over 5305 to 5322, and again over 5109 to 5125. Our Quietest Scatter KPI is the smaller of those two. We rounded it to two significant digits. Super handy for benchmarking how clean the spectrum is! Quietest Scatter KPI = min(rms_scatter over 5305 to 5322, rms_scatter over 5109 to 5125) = 0.26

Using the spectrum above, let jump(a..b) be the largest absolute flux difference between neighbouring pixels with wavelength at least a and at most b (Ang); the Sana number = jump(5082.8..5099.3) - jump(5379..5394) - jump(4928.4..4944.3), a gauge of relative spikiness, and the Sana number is -0.15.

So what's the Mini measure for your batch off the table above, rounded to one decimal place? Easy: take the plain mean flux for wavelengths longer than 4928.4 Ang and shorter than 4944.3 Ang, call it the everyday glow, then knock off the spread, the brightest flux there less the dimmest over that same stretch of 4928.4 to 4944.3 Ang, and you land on 7.9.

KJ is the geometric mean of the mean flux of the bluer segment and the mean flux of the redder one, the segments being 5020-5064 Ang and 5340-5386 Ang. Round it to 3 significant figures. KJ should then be 8.93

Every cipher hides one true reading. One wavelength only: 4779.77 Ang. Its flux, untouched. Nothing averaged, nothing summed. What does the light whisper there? 9.53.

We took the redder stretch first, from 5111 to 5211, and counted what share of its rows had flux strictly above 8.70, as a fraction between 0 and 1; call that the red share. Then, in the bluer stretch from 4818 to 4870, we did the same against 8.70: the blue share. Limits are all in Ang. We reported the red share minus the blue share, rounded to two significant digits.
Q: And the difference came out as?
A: -0.37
